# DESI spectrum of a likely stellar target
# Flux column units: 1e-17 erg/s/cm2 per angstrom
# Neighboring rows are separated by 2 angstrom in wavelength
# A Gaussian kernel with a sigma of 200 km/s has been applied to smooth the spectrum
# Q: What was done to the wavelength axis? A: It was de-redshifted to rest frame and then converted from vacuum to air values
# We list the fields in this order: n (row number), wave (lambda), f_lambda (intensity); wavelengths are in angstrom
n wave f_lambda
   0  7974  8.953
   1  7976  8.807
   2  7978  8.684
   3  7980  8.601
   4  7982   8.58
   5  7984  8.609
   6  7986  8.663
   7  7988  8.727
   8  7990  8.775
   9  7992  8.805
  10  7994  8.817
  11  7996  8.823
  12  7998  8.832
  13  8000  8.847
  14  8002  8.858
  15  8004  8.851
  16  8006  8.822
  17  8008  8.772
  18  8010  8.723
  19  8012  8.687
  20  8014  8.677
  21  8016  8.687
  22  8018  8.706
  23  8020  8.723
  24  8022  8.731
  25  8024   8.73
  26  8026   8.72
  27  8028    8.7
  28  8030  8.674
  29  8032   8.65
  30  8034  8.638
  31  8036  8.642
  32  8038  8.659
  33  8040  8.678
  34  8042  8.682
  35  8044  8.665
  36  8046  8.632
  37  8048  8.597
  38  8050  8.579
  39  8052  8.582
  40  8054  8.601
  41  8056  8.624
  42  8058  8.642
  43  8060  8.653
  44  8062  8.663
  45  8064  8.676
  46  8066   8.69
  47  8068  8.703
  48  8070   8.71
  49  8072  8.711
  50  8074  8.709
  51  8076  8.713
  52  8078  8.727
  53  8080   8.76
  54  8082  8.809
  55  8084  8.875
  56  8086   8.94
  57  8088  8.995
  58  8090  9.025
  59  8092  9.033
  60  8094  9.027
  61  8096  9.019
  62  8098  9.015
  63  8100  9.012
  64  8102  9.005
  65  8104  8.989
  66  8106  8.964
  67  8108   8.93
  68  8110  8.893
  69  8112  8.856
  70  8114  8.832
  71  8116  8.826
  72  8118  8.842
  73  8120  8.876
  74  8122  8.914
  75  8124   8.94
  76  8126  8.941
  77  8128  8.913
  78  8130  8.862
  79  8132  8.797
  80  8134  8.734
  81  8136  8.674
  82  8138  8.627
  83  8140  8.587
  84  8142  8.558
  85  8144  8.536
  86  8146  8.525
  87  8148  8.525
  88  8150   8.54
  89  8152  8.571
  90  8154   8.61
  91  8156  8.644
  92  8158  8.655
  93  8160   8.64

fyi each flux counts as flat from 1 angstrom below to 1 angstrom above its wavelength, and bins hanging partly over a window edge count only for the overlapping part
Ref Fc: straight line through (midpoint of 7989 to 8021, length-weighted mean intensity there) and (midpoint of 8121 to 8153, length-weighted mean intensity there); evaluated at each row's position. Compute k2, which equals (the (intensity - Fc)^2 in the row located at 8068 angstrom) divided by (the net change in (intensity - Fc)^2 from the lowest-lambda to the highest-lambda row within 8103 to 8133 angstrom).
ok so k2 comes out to 0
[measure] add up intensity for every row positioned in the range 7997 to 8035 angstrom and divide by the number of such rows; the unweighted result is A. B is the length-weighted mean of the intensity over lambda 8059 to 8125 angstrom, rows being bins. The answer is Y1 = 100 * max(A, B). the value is 886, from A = 8.74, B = 8.86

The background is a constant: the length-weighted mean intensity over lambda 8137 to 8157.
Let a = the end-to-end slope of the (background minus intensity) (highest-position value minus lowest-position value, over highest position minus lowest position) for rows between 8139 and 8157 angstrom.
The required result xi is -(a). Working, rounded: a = -0.0036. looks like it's 0.0036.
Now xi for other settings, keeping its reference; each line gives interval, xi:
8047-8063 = 0.0047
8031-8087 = 0.0054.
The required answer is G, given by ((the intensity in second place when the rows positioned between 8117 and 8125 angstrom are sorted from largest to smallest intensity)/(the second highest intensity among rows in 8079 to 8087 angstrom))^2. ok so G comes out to 1.01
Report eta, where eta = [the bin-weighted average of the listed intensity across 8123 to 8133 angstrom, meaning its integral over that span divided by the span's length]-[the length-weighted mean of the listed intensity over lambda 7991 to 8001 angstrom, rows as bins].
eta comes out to 0.07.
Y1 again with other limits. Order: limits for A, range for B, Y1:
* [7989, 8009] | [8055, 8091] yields 882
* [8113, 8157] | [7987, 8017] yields 878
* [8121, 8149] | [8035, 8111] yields 878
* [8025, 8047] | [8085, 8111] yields 899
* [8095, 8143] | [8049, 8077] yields 886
